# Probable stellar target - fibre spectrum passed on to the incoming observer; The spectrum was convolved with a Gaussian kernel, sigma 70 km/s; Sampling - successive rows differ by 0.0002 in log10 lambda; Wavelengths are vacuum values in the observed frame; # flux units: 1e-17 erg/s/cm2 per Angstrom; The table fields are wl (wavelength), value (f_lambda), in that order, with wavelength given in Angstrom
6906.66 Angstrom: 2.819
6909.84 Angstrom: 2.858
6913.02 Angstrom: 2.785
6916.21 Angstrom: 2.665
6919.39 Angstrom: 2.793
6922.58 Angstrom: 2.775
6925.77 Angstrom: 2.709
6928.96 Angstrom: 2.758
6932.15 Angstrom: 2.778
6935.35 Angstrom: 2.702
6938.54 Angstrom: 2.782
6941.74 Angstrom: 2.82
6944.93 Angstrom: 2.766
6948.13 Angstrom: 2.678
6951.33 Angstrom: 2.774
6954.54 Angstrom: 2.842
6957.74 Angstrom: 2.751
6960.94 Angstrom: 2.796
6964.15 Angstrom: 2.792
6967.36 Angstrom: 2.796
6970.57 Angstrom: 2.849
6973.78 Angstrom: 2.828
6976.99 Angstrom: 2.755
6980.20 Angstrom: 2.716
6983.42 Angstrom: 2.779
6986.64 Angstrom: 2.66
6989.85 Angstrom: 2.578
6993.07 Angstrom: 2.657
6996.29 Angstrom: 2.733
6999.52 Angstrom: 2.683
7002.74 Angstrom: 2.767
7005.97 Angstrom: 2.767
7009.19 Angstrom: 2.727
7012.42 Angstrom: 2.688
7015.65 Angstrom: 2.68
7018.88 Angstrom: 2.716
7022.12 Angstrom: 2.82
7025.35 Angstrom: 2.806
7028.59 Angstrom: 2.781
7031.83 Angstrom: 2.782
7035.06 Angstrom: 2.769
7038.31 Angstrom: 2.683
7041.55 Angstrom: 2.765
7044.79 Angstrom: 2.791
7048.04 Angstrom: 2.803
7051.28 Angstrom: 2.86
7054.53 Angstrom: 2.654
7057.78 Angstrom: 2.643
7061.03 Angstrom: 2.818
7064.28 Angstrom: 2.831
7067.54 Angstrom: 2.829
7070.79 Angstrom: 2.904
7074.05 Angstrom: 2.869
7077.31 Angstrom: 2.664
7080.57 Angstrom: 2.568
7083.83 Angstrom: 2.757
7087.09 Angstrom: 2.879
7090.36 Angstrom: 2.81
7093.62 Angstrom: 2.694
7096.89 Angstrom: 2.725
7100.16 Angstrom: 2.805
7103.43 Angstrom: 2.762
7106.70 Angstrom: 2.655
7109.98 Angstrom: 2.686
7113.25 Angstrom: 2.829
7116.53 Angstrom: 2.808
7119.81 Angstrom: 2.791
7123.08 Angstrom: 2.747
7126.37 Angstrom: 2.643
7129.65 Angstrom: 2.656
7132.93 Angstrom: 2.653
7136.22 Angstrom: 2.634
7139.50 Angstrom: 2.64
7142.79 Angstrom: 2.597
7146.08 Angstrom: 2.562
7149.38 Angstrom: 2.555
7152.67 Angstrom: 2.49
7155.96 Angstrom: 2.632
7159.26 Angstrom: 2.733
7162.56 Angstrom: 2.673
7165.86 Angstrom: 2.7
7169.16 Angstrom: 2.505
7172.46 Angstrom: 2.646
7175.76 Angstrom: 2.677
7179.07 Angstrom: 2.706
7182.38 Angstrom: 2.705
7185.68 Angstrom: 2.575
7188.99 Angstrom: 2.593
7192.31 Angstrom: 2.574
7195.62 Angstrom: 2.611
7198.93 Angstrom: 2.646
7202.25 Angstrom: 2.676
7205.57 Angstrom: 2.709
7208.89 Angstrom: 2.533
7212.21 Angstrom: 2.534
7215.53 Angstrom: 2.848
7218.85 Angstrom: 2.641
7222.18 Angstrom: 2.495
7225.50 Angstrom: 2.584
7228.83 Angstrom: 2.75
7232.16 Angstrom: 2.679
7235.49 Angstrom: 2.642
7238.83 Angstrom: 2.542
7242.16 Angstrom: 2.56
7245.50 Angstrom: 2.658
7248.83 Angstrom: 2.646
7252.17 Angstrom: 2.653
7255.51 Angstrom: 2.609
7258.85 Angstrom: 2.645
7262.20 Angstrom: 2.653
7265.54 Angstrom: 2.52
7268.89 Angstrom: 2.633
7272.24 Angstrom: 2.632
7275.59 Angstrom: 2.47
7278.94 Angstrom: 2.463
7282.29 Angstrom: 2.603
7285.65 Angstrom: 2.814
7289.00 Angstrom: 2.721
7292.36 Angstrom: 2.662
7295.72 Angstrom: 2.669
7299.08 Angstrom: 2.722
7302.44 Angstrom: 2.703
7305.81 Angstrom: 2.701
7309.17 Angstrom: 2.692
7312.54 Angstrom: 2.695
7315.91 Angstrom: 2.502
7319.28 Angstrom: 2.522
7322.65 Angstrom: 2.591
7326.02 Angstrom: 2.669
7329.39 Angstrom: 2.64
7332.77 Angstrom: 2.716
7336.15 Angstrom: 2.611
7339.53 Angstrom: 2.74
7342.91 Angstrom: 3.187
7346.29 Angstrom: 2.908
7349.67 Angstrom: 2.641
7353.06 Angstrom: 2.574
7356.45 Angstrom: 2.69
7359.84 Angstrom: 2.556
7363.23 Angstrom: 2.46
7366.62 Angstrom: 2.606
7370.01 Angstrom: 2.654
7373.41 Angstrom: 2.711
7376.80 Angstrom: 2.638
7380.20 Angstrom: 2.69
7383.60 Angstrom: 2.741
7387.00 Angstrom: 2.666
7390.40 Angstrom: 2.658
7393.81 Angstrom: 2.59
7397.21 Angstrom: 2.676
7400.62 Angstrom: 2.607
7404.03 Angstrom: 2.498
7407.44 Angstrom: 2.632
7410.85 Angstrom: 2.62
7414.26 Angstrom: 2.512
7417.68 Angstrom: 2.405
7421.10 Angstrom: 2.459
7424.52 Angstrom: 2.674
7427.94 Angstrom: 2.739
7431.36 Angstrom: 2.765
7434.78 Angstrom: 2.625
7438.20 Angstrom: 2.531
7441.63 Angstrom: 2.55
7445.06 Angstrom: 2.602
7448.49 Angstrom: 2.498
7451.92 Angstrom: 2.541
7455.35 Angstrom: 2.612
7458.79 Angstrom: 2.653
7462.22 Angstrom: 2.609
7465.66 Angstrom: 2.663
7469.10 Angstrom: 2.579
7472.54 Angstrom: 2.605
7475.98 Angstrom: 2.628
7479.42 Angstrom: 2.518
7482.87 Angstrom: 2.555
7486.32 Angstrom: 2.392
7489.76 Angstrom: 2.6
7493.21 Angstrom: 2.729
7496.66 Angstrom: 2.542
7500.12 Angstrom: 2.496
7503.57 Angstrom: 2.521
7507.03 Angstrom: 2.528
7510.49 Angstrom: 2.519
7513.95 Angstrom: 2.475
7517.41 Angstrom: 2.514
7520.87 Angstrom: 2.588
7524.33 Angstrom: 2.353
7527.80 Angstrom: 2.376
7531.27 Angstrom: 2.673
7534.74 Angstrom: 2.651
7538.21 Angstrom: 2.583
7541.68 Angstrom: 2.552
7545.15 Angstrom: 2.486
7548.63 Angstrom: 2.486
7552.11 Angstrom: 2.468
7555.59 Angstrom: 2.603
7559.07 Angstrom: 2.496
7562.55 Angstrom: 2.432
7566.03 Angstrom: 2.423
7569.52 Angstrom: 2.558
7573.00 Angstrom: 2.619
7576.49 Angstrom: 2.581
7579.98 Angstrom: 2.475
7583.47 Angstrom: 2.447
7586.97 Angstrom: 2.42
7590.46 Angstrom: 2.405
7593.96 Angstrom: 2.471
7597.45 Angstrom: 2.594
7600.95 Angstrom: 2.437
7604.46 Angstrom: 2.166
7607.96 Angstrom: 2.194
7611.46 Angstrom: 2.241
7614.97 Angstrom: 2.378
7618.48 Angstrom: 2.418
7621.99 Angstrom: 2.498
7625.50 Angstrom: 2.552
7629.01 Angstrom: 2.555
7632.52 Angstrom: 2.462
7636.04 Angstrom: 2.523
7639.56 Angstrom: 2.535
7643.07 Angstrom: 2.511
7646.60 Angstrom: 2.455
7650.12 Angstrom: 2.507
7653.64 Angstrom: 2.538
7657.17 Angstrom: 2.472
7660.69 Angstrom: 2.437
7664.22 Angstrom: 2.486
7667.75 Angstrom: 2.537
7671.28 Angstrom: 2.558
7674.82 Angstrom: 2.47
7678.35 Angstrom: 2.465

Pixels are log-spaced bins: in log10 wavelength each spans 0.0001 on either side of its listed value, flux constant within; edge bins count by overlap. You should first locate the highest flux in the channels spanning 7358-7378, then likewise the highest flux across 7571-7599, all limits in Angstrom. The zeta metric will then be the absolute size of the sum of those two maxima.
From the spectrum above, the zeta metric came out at 5.33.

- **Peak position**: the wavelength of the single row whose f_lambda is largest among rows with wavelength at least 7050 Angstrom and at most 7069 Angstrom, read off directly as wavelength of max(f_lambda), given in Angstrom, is 7051.28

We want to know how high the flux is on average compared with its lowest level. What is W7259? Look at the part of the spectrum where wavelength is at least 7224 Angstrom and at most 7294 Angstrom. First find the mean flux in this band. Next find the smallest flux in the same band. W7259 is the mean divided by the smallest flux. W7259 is 1.07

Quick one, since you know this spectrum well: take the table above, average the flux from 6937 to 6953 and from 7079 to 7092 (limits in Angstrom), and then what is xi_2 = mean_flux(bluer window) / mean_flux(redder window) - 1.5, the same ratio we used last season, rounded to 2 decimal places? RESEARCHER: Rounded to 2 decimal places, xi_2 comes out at -0.50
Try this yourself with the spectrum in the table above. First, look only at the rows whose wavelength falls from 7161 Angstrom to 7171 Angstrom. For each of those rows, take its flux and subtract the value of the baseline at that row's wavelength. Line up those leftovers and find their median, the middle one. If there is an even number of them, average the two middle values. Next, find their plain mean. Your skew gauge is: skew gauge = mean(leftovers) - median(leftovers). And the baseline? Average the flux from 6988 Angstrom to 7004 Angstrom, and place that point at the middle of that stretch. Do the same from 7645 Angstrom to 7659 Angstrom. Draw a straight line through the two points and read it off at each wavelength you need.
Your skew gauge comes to -0.046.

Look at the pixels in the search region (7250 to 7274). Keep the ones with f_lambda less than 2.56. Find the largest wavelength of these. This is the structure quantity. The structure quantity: 7265.54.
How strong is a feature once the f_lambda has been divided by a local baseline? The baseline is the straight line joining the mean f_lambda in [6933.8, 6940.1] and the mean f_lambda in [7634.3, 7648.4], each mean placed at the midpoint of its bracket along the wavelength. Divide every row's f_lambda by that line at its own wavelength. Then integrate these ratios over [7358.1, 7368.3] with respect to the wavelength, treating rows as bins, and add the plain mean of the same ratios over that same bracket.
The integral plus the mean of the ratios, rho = 10.9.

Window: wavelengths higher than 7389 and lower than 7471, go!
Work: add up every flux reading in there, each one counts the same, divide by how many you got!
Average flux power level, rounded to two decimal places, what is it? 2.60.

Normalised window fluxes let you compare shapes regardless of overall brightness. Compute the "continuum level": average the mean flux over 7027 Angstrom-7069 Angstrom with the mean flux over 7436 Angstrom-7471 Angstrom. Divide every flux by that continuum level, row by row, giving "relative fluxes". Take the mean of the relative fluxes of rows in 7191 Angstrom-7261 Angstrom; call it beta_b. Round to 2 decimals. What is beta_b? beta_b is 0.98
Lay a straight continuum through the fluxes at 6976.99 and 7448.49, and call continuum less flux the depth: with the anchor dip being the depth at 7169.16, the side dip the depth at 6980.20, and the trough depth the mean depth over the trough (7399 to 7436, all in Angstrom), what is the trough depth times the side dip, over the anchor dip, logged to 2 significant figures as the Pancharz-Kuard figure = -0.020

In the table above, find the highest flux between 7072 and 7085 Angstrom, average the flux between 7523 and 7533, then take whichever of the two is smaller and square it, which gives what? 6.1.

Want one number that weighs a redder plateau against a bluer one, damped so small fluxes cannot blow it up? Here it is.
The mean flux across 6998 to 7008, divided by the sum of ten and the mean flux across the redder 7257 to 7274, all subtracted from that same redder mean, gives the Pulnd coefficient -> 2.40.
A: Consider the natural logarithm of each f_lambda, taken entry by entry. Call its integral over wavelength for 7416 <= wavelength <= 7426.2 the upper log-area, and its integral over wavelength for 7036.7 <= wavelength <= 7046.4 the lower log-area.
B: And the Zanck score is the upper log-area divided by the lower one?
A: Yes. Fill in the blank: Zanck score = 0.96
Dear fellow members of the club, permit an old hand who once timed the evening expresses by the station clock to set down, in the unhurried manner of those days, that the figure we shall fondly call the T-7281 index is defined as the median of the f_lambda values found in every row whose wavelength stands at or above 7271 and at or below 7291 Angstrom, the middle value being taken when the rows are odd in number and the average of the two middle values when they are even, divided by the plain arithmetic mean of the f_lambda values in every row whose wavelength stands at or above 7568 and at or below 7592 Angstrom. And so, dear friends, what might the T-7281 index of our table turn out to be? 1.05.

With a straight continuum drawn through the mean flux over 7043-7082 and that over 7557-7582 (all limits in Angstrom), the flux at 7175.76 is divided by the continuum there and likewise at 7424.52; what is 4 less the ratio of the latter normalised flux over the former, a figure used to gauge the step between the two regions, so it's 2.95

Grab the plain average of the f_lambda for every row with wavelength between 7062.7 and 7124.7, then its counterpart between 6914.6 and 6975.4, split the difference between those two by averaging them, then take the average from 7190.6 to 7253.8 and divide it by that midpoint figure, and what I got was 0.950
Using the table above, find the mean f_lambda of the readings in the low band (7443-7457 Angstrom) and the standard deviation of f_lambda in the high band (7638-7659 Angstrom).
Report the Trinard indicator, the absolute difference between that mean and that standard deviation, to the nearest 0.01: 2.53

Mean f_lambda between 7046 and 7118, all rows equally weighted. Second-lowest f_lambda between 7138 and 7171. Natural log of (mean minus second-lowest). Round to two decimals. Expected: -1.34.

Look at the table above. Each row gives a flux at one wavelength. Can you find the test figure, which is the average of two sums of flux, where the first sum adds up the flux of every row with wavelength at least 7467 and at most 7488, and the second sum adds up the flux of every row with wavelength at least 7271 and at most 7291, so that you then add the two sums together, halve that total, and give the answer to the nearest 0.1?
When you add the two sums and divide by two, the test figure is 15.5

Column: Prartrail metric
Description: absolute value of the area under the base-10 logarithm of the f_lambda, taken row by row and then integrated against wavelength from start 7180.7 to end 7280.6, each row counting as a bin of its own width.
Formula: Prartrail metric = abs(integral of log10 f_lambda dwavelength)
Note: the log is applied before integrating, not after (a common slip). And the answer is 42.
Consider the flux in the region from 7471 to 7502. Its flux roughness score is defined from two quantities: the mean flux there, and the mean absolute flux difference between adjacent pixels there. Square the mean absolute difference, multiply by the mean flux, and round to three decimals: 0.033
